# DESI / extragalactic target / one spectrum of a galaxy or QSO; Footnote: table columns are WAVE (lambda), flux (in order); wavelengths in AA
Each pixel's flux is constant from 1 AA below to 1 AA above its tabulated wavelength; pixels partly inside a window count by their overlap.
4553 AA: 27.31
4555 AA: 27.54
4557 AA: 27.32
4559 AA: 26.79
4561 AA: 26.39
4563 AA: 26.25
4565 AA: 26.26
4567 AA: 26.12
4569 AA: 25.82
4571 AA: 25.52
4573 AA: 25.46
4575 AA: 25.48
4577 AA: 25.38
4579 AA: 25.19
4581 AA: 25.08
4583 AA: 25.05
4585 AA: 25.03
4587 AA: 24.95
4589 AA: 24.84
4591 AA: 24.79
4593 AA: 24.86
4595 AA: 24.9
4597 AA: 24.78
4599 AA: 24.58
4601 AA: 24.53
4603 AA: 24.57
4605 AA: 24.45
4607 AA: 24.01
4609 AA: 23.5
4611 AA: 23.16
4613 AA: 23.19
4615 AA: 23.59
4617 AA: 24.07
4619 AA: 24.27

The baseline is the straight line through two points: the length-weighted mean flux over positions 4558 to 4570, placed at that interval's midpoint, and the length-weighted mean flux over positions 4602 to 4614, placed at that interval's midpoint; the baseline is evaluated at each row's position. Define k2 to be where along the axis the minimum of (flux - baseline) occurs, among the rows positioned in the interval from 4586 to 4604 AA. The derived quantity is 4587 AA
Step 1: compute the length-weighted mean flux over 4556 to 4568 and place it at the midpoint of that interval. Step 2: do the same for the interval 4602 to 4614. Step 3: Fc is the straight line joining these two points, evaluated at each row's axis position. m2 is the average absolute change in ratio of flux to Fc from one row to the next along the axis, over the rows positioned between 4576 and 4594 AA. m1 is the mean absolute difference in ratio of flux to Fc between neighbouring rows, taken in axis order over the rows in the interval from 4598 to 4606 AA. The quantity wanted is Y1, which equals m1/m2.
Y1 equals 1.1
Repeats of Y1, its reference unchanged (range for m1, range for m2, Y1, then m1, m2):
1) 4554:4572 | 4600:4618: 0.5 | 0.0063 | 0.0125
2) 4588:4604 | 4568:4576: 0.9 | 0.0042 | 0.0048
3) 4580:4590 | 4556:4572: 0.3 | 0.0023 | 0.0067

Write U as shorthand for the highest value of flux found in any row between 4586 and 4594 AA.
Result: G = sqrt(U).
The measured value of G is 4.99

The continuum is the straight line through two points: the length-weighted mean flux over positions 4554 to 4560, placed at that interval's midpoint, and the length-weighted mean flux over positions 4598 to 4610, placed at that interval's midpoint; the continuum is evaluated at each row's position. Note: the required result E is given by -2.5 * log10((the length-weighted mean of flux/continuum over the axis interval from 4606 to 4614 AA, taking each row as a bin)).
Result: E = 0.020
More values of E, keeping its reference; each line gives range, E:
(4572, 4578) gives 0.027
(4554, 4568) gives 0.012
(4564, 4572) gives 0.025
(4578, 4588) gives 0.023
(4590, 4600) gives 0.002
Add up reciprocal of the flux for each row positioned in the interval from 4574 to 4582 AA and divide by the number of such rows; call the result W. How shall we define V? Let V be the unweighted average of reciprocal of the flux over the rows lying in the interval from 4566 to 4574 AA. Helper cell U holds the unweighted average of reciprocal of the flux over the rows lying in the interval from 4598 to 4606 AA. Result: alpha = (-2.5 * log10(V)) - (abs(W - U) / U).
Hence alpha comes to 3.50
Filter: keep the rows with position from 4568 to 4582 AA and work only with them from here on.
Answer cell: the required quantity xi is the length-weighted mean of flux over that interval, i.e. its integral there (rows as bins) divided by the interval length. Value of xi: 25.4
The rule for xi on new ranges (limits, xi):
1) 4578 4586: 25.1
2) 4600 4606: 24.5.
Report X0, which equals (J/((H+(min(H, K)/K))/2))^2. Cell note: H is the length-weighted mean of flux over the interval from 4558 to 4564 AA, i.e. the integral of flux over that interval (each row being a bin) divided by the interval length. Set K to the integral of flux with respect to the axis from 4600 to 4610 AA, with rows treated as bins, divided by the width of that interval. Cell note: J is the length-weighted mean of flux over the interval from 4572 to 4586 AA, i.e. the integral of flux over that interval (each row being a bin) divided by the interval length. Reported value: 3.37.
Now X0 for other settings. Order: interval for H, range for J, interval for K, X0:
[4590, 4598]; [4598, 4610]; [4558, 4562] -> 3.55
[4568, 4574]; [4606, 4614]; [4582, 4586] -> 3.11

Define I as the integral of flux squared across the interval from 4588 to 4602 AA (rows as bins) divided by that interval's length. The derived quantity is 613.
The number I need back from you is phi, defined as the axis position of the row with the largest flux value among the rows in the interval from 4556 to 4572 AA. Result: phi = 4557 AA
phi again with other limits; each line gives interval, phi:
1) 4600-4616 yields 4603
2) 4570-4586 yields 4571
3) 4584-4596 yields 4585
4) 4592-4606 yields 4595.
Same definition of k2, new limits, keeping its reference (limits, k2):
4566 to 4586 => 4571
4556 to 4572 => 4571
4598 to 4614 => 4611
